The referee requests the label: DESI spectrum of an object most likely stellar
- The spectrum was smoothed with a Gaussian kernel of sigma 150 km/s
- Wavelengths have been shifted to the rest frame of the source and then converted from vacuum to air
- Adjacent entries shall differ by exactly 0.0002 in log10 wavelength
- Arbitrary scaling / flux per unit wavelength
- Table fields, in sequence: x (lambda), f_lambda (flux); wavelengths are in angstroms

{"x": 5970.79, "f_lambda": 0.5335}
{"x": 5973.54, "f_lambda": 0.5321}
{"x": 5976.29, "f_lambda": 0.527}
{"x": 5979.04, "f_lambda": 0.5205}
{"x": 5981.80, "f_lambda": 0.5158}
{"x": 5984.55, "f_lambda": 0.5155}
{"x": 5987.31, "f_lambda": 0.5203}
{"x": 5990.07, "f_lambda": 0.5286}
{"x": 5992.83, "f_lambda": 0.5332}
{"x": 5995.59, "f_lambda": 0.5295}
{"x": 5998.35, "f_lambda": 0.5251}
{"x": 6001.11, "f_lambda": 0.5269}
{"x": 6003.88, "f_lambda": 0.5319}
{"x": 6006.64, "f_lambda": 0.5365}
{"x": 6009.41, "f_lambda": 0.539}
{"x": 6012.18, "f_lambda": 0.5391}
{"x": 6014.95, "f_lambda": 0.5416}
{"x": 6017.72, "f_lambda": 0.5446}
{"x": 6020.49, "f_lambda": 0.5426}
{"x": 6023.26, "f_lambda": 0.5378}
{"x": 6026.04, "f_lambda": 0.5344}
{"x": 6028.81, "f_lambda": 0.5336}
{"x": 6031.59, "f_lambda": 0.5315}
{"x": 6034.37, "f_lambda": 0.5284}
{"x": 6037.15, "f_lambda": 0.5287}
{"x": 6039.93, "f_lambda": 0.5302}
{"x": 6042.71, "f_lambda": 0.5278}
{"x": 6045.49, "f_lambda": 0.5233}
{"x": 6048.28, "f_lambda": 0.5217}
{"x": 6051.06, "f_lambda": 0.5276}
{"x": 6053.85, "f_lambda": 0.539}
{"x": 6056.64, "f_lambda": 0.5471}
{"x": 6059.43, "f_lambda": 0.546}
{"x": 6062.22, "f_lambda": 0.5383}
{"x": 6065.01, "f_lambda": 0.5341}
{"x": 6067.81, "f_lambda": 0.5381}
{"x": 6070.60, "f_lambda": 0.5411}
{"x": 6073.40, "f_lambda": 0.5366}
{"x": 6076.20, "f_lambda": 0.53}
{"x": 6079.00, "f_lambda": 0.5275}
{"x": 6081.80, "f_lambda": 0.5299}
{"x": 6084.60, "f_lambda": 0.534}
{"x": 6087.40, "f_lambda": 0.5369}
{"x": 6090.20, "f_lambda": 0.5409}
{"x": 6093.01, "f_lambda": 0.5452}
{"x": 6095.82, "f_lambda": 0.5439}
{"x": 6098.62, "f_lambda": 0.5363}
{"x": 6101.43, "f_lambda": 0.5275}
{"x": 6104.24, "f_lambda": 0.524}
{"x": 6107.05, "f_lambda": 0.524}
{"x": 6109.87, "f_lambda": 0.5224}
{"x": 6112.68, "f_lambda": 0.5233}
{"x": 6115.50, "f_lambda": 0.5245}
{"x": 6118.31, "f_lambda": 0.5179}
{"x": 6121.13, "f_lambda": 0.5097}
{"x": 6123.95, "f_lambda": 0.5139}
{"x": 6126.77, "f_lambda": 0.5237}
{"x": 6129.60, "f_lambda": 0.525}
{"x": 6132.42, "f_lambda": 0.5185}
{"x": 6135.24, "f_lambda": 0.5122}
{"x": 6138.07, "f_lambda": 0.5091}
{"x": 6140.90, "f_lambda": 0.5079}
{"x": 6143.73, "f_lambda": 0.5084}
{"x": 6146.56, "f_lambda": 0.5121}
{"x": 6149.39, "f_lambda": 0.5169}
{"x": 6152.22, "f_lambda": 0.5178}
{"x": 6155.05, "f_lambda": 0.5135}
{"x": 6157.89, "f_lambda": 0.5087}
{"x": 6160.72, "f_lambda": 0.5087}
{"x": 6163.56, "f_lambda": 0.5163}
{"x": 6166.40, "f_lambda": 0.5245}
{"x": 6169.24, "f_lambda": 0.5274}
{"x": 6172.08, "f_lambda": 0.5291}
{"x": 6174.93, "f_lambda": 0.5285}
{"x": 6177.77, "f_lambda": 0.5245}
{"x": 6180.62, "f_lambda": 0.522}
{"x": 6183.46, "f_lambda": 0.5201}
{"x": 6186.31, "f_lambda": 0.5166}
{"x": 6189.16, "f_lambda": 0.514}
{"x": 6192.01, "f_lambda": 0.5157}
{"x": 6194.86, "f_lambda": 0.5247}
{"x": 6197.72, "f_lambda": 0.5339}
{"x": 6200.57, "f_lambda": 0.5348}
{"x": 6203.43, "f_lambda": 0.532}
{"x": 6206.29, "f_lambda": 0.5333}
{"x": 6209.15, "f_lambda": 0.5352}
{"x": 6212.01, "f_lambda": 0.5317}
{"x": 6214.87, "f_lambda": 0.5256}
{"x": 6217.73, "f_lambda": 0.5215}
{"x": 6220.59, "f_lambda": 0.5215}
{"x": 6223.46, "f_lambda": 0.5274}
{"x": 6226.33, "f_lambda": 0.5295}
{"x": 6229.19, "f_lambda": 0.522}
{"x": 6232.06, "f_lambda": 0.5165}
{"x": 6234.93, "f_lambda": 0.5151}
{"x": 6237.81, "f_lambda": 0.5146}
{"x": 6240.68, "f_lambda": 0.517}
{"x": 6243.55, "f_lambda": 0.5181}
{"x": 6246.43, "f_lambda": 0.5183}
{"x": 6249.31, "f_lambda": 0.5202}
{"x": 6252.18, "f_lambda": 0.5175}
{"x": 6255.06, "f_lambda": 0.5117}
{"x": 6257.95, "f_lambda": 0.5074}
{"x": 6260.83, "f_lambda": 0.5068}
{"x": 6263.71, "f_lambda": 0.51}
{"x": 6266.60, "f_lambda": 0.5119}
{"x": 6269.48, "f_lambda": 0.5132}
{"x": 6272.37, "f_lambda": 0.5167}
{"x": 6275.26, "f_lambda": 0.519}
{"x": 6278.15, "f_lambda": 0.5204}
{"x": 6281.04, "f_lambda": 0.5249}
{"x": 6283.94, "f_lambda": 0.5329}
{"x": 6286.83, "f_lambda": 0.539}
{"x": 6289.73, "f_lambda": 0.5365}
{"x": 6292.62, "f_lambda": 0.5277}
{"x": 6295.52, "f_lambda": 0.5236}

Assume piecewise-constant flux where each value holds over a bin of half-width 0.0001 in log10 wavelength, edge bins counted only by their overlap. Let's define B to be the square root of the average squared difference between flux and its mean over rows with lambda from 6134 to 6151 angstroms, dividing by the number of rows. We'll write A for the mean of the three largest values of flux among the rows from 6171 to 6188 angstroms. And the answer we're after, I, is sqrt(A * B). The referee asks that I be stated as 0.0404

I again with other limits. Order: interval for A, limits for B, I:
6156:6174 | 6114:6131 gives 0.0553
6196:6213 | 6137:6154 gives 0.0462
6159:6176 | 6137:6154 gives 0.0460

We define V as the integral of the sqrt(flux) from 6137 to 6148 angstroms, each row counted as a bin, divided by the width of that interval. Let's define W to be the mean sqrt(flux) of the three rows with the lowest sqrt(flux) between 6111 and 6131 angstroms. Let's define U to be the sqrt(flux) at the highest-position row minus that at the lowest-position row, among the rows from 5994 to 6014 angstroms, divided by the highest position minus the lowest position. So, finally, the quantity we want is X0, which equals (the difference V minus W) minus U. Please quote -0.0037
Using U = 0.0004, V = 0.714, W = 0.717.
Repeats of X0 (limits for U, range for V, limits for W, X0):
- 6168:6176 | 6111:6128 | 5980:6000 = 0.0012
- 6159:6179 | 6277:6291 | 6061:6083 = 0.0003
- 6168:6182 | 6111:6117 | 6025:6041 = -0.0025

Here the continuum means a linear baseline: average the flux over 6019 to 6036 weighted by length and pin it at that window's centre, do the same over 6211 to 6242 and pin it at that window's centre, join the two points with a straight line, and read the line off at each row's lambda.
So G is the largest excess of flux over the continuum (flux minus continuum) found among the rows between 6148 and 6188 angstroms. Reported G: 0.004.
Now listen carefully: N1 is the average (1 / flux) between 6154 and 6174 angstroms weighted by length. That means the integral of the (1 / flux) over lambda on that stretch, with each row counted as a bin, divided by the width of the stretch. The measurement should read 1.93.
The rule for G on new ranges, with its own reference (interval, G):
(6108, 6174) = 0.004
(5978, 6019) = 0.009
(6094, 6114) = 0.014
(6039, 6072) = 0.014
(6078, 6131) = 0.015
